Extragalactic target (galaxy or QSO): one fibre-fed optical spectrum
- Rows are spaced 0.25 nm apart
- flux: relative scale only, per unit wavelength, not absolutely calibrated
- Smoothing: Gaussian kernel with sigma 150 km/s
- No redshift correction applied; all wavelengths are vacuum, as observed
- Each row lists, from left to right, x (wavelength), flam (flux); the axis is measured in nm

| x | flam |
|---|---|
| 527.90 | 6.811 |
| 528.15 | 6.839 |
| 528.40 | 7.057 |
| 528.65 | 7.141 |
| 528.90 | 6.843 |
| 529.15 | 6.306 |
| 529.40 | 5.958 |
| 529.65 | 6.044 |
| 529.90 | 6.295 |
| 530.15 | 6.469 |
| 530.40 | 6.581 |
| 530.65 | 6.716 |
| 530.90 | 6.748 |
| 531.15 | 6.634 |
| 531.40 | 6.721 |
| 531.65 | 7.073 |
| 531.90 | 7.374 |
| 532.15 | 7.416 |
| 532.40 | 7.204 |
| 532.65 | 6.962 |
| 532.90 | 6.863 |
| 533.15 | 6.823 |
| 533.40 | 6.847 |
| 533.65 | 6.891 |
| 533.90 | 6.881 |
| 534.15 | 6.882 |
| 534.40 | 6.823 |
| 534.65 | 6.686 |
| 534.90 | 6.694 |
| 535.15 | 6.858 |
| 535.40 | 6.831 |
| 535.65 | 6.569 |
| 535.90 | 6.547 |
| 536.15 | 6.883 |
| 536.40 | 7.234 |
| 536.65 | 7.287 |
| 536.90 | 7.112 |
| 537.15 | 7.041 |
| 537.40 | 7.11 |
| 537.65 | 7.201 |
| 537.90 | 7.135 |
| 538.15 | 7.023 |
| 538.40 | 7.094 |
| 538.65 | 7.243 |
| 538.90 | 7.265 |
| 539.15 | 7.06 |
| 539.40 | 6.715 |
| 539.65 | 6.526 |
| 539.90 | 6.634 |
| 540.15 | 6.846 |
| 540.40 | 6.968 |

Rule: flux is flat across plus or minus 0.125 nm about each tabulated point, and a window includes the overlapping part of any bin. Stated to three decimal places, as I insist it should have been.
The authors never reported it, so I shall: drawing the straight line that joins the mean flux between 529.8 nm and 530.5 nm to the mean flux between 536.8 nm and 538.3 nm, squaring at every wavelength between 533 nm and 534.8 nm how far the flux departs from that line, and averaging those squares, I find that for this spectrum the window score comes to 0.012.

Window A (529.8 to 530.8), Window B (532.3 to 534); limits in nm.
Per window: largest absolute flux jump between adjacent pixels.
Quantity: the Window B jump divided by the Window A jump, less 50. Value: -48.6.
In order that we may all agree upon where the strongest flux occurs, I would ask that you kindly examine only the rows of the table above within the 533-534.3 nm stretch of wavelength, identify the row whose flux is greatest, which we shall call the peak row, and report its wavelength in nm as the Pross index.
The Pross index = 533.65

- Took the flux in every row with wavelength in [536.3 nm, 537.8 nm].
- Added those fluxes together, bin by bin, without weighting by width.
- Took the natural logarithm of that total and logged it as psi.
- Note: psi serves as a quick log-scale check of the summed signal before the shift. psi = 3.76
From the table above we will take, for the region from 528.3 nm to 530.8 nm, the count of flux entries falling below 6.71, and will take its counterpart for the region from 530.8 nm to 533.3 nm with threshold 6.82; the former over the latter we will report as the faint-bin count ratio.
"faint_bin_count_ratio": 2.00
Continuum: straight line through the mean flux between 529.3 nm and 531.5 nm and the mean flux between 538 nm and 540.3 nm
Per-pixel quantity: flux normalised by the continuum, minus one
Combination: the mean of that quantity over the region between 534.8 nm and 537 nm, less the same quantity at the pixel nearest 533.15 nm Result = -0.01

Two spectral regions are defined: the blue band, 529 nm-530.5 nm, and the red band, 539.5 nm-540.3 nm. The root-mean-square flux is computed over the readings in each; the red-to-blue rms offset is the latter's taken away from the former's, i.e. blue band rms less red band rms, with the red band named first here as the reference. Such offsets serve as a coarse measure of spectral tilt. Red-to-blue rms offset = -0.39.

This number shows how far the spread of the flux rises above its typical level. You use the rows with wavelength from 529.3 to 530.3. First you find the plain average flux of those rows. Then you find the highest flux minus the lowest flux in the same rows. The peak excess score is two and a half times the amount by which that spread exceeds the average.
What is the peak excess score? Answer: -14.2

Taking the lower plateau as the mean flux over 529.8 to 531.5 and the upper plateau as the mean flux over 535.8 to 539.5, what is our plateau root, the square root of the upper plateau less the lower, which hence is 0.7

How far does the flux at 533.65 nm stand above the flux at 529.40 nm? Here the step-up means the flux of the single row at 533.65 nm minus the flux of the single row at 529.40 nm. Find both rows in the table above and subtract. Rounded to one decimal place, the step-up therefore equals 0.9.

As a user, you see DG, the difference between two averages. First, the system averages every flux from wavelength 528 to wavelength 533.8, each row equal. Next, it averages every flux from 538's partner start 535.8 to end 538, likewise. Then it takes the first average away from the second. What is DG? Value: 0.29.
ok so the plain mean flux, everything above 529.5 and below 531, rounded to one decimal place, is 6.5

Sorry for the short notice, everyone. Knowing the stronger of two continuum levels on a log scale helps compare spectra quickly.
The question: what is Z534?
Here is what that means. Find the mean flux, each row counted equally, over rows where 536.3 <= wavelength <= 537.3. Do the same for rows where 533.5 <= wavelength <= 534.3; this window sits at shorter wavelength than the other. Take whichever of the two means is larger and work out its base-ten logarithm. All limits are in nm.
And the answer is 0.855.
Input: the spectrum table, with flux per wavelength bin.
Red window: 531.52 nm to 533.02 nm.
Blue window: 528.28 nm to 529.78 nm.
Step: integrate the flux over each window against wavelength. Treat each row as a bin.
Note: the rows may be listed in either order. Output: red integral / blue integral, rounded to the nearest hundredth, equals 1.09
